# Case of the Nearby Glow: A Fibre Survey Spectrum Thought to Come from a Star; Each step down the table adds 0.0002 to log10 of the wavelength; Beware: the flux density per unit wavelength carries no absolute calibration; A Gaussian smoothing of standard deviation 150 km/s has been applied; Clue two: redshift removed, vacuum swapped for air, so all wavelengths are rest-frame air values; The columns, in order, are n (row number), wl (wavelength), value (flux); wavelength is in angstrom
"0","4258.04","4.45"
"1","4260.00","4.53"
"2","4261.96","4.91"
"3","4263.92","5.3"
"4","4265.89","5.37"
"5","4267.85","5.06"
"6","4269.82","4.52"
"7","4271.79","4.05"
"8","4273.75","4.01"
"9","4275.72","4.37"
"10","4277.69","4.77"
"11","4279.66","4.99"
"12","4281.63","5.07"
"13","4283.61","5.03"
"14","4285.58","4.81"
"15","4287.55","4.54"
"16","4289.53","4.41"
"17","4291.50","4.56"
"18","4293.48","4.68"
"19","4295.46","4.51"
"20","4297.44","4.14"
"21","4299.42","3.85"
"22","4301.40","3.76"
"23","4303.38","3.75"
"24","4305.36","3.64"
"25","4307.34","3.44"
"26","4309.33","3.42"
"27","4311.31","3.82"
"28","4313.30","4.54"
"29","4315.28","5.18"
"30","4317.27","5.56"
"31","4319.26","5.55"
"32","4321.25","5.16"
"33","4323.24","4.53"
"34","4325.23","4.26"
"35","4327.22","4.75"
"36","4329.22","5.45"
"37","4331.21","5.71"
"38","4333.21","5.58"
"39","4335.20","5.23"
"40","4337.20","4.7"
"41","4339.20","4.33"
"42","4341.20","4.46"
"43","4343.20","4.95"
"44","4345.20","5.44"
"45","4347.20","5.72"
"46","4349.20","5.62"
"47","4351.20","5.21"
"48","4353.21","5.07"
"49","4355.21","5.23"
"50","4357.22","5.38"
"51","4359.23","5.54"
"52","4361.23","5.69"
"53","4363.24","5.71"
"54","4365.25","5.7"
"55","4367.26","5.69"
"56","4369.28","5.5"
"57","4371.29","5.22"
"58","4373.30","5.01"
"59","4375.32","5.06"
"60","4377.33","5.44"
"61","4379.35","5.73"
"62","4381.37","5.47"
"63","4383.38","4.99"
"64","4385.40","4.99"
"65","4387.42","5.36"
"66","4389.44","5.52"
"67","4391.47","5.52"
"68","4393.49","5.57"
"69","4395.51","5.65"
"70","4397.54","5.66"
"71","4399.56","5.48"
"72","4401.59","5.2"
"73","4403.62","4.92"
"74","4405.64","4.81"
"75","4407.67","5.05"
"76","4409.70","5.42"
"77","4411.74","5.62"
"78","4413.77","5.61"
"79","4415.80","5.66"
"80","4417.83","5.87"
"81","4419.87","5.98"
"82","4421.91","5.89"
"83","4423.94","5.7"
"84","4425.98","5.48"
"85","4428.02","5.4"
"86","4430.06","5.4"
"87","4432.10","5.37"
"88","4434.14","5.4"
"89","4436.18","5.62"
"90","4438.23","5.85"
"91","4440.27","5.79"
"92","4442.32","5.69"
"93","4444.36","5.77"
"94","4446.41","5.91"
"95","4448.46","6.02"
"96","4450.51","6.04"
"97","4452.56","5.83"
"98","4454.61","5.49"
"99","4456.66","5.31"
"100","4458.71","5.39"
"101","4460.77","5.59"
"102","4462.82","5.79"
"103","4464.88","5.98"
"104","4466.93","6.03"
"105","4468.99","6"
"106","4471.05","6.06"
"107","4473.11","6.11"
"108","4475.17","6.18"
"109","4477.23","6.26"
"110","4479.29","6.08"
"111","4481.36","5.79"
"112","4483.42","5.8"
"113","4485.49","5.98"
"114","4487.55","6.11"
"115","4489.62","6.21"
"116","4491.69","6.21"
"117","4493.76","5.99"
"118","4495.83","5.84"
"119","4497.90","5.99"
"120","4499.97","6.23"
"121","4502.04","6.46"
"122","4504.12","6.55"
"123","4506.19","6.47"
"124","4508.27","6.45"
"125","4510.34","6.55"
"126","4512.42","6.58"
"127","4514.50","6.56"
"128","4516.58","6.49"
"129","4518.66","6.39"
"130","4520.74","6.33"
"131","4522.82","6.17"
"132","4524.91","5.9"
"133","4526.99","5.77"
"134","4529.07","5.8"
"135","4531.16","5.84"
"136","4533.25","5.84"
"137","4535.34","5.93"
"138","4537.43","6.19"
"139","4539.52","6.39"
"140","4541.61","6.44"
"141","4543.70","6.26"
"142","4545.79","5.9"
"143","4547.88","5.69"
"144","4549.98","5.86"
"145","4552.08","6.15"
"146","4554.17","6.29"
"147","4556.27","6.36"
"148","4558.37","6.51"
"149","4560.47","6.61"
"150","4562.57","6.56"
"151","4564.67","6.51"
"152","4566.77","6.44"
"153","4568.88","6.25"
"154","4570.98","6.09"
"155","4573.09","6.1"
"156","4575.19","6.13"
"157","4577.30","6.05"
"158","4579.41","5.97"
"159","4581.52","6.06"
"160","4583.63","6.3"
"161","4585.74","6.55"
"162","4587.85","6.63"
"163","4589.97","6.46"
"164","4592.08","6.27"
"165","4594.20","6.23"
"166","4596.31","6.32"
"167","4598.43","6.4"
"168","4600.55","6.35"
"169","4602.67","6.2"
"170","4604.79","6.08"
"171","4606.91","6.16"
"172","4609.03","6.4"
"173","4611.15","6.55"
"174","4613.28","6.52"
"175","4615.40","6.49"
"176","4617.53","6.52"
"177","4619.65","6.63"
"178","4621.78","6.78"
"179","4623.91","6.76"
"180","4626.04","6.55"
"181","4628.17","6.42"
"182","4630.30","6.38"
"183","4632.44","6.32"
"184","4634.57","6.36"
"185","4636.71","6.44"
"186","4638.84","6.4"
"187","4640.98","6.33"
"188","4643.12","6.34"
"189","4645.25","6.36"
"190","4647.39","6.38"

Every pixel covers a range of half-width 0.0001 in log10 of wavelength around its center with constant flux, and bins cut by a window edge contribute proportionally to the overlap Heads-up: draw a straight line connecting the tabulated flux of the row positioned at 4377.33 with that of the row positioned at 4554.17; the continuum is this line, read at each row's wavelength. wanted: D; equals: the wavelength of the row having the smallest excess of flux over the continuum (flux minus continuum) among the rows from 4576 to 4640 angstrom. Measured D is 4604.79 angstrom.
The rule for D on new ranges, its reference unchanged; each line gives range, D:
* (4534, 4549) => 4547.88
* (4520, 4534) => 4526.99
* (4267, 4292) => 4273.75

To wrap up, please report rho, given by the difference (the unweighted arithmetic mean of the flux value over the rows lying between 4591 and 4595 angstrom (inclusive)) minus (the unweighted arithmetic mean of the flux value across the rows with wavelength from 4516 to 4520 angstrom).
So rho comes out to -0.2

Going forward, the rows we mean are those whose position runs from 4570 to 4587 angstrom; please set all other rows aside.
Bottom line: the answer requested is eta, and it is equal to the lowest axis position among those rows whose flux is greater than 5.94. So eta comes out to 4570.98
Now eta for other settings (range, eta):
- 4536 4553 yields 4537.43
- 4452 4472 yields 4464.88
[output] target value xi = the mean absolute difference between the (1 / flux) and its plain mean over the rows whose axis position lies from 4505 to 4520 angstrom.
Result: 0.0013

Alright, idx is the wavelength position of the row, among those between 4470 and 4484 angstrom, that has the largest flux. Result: 4477.23 angstrom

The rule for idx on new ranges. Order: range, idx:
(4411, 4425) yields 4419.87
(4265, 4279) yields 4265.89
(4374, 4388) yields 4379.35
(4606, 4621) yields 4619.65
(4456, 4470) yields 4466.93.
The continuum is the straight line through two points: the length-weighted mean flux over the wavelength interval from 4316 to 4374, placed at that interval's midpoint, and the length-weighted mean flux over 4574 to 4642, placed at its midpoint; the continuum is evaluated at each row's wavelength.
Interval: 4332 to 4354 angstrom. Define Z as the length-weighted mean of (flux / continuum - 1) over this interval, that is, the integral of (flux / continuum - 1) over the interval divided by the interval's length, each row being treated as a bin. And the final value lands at -0.021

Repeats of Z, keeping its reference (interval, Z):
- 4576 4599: 0.001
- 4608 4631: 0.019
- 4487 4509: 0.055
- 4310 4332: -0.041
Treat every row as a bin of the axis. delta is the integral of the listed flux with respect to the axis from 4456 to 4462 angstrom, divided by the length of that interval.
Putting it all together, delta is 5.5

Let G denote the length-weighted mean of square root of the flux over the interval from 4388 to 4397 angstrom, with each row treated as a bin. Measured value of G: 2.36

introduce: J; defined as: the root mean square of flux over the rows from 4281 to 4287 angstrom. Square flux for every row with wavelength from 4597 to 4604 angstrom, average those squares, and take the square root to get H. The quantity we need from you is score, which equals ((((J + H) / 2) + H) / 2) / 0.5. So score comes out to 12.0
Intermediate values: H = 6.32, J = 5.0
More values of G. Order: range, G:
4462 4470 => 2.44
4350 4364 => 2.32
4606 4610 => 2.51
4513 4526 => 2.51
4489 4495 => 2.47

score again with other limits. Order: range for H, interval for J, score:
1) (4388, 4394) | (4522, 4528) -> 11.3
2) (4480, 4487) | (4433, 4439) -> 11.6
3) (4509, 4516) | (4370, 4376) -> 12.4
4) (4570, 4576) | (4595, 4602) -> 12.3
